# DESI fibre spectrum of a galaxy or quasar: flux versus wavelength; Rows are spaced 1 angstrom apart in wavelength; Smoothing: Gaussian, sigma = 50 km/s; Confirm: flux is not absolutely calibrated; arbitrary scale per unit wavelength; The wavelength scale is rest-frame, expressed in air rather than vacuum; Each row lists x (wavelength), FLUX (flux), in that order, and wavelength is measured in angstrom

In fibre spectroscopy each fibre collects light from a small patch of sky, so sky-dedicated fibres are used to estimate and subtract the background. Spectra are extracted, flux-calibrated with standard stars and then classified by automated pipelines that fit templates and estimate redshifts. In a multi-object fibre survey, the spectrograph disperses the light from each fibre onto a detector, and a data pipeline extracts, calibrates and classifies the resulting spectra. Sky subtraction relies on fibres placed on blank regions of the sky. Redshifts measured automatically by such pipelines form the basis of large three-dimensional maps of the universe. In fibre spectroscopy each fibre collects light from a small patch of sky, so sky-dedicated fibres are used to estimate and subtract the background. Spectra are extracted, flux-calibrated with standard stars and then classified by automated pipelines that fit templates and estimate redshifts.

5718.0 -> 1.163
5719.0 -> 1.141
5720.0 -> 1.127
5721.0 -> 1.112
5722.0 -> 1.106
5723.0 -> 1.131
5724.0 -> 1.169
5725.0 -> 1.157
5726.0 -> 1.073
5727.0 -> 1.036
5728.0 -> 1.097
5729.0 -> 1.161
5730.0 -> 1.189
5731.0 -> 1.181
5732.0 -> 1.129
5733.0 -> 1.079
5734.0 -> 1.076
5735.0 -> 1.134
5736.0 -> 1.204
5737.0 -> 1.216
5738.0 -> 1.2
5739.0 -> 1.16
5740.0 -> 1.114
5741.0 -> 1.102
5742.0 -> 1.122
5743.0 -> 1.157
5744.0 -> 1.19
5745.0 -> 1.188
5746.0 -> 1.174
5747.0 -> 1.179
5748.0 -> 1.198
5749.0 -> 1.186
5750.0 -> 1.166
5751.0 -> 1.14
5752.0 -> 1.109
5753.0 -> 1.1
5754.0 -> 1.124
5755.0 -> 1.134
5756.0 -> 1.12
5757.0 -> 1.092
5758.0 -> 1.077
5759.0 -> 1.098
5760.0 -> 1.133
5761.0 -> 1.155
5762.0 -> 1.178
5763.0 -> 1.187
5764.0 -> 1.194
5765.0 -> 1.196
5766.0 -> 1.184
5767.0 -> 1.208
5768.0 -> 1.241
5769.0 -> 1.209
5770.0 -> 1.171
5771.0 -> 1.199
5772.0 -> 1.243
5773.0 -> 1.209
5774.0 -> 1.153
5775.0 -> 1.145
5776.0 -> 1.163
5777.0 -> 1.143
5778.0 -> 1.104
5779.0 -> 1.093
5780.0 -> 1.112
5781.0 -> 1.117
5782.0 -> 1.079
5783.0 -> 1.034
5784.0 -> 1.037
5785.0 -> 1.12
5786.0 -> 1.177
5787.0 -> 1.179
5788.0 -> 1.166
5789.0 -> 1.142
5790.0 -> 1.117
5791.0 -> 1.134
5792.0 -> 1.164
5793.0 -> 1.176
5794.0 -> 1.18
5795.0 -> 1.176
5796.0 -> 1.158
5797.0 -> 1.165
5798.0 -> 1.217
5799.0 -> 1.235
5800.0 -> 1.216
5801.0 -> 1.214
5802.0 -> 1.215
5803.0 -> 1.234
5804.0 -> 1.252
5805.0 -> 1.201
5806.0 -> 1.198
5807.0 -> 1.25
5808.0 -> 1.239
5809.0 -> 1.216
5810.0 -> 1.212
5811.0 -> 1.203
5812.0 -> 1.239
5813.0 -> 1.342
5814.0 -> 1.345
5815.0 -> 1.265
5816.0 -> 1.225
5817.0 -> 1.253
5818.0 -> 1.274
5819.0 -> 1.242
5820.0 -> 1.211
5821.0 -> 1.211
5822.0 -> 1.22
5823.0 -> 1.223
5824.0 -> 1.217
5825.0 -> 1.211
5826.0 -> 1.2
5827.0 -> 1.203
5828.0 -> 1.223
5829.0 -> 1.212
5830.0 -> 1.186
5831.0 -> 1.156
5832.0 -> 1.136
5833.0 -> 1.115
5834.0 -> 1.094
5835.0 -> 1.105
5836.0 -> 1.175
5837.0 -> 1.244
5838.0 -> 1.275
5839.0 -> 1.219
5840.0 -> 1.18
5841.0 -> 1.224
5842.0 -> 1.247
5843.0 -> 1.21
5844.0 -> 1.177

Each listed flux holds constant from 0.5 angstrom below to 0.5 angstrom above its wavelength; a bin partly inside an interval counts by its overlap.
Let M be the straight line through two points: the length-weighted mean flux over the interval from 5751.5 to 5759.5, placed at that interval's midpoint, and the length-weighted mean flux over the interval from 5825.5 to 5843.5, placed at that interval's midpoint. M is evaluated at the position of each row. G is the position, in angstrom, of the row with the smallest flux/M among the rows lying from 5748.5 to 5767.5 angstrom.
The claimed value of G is 5758.0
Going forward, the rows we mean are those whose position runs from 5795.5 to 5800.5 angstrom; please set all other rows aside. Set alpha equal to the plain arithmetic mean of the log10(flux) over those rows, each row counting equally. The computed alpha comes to 0.078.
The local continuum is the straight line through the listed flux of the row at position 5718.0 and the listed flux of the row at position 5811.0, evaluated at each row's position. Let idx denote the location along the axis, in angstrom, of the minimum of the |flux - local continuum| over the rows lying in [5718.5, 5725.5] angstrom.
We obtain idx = 5724.0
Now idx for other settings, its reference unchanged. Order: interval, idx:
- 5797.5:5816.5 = 5811.0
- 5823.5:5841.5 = 5829.0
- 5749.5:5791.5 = 5766.0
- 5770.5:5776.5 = 5771.0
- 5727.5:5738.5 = 5729.0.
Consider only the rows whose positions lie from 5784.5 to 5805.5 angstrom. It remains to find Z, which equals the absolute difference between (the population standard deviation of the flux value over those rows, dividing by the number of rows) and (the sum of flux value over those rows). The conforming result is 24.8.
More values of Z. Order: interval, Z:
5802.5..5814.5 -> 14.9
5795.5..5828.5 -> 40.5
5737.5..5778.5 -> 47.5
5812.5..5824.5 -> 15.0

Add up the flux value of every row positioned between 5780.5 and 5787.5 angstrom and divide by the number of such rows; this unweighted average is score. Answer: 1.11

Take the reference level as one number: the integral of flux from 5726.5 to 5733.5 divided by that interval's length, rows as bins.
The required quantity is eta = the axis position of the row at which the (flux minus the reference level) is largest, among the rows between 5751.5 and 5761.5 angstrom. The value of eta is 5761.0 angstrom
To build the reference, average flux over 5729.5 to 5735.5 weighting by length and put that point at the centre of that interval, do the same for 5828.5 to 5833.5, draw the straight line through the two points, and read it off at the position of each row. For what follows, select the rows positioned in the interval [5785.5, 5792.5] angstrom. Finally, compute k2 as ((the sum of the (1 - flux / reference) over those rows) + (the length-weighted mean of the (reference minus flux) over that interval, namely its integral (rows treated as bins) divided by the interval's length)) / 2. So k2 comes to -0.02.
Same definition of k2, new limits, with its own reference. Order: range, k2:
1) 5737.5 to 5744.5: -0.06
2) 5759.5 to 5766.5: -0.12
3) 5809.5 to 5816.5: -0.37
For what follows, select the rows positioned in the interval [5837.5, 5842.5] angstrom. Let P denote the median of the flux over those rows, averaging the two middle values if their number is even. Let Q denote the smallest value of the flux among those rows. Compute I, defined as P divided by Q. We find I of 1.04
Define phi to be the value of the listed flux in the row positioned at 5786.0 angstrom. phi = 1.177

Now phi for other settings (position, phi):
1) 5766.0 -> 1.184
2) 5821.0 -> 1.211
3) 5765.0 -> 1.196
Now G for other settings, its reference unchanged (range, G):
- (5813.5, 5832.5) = 5832.0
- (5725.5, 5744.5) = 5727.0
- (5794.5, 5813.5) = 5796.0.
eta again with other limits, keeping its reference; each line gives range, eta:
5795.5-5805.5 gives 5804.0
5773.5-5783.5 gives 5776.0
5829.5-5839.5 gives 5838.0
